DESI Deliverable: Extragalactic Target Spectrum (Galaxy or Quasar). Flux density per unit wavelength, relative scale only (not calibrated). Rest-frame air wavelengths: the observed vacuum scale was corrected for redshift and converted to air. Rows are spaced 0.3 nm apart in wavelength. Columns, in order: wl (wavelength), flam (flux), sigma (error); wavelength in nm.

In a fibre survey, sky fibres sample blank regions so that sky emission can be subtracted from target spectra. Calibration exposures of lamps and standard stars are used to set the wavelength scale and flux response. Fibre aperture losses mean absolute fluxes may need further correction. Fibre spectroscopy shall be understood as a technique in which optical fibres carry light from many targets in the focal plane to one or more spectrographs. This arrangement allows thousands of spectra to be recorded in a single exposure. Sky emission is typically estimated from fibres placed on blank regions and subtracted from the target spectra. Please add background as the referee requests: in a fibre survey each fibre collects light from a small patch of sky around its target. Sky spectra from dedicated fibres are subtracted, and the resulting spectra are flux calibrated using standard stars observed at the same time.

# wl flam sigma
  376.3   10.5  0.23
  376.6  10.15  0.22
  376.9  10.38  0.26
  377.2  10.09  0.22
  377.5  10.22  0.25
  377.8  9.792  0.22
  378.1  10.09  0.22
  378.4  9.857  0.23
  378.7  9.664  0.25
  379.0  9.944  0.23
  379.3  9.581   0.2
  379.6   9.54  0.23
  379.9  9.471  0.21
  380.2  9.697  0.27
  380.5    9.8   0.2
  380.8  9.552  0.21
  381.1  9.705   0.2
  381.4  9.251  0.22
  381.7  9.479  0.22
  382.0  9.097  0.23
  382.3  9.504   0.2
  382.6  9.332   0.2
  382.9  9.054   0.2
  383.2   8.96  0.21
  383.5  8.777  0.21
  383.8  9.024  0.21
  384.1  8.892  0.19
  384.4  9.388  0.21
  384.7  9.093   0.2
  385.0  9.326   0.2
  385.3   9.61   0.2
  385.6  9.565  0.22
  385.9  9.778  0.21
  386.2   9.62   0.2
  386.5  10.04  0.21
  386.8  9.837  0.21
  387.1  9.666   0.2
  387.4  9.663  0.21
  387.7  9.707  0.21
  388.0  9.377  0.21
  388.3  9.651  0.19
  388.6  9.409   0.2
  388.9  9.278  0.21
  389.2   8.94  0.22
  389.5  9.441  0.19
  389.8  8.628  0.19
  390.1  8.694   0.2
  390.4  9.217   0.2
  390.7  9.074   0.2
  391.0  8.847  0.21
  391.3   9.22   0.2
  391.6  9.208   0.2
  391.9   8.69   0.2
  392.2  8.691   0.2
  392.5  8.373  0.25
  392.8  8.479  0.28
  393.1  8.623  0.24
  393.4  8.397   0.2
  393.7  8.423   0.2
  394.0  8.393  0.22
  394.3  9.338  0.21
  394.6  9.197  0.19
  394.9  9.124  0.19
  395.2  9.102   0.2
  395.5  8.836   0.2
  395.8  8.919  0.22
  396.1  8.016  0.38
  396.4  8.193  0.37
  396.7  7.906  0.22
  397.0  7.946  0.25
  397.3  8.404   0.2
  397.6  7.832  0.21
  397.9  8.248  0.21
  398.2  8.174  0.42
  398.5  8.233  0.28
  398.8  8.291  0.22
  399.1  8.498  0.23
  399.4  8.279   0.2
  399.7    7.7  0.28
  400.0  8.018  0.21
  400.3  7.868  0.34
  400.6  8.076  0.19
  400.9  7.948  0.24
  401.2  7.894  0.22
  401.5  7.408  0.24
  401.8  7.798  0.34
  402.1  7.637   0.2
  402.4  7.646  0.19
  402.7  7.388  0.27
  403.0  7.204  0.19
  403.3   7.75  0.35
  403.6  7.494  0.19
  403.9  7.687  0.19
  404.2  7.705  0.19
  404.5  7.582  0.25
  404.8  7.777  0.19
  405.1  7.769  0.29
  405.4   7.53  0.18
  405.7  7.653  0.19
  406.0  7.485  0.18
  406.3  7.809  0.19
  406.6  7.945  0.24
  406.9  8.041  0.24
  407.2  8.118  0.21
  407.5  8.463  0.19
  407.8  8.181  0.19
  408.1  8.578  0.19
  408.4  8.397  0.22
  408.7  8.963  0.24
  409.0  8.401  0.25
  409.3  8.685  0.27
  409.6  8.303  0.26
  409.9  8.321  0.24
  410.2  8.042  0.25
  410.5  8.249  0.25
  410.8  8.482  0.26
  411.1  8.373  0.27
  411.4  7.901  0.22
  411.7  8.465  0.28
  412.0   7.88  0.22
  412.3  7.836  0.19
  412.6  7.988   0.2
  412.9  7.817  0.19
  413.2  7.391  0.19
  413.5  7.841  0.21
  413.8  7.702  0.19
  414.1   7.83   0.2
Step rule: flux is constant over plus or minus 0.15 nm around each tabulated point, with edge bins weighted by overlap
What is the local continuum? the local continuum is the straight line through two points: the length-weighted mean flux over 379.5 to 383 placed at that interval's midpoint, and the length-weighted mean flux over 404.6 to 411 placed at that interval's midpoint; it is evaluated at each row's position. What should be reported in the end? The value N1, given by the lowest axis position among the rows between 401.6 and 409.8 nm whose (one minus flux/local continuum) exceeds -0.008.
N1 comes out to 401.8 nm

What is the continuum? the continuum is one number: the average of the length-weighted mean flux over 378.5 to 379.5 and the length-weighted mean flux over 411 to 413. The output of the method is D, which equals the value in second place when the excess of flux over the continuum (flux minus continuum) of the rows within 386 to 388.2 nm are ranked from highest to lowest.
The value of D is 1.0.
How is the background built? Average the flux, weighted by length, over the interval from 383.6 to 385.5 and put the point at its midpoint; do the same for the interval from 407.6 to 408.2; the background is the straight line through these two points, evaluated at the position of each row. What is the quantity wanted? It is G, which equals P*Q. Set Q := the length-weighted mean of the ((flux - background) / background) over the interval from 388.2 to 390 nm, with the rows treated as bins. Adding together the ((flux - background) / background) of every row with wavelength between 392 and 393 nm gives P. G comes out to -0.002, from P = -0.14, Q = 0.016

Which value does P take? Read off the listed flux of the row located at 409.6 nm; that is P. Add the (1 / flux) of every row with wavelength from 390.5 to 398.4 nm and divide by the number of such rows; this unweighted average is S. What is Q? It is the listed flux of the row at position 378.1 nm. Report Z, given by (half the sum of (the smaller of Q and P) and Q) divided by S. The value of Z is 79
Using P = 8.303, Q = 10.09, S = 0.117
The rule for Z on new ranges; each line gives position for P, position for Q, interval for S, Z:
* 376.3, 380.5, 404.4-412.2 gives 80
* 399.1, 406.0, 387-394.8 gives 67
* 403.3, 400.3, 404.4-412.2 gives 63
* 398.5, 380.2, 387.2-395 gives 81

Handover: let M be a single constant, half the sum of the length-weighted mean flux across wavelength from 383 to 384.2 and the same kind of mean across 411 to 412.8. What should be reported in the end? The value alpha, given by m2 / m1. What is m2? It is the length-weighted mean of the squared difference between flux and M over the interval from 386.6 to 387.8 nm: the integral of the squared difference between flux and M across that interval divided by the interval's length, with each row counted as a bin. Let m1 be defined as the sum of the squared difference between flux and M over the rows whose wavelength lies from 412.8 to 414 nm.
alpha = 0.58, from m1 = 2.7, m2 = 1.6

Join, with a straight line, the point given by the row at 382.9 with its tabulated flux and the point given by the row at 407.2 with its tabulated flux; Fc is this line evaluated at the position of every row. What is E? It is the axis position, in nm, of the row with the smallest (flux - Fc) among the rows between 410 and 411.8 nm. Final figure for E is 411.4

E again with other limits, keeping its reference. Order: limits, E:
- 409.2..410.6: 410.2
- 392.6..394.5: 393.4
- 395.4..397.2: 396.7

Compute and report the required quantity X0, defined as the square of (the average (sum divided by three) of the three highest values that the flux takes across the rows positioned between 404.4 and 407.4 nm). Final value 65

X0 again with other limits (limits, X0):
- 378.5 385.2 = 96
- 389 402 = 87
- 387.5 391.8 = 92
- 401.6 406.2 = 61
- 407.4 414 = 76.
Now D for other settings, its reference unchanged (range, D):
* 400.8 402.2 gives -1.0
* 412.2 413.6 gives -1.0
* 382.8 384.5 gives 0.2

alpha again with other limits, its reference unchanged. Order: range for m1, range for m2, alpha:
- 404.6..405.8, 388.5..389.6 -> 0.24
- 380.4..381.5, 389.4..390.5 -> 0.07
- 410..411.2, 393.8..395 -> 1.44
